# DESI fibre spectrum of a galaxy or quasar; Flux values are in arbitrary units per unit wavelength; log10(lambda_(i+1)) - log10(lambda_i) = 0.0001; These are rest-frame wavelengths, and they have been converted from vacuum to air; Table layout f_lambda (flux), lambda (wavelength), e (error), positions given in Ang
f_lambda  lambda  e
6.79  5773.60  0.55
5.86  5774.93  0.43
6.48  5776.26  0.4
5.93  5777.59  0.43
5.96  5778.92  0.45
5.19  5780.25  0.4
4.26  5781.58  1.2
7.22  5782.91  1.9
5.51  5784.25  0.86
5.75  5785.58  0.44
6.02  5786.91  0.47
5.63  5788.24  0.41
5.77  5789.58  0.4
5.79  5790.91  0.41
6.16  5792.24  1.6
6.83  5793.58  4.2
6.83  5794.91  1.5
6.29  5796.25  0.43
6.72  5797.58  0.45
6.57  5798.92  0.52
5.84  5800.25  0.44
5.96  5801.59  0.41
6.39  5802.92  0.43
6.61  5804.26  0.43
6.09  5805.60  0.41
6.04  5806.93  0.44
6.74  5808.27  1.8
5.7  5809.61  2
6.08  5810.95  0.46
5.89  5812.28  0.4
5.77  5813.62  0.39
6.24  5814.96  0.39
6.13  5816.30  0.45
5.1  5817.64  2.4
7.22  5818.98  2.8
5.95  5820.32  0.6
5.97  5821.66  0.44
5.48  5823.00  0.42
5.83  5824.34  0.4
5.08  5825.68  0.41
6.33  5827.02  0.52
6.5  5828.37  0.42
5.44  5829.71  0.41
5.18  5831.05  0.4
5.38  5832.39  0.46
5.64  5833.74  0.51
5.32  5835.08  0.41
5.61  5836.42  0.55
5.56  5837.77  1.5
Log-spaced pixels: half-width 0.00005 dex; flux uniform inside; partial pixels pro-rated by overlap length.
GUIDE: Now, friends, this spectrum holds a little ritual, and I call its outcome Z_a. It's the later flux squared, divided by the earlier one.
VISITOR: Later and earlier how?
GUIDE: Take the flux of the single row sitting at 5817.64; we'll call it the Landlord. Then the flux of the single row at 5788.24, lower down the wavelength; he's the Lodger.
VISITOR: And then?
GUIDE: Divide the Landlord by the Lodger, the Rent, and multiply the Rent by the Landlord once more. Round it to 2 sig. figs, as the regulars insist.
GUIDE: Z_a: 4.6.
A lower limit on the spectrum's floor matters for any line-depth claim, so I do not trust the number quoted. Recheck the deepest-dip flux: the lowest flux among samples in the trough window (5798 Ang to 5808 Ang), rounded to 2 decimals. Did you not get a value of 5.84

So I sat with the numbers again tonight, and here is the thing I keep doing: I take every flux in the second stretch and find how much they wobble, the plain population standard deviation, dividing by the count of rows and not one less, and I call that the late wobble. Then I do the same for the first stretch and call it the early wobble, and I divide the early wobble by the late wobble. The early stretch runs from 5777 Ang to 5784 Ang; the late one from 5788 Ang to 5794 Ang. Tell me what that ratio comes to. 2.25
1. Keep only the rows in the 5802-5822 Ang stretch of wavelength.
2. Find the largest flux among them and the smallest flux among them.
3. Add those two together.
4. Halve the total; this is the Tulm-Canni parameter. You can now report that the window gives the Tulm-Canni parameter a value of 6.16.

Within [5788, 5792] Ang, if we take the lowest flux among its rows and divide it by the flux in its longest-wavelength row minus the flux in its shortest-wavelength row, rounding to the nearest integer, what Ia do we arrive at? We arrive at 35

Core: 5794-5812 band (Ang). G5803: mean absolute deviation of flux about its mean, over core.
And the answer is 0.32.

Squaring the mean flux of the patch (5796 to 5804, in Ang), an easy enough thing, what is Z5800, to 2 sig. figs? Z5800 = 40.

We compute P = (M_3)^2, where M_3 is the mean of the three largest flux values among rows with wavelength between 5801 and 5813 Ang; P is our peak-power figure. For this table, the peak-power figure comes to 43.3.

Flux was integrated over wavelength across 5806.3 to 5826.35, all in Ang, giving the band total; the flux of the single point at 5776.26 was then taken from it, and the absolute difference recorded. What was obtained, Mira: 113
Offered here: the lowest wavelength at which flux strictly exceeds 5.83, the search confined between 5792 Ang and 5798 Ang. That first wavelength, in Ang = 5792.24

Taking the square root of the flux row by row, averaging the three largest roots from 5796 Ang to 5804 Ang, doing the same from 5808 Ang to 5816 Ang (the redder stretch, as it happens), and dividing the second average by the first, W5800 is 0.98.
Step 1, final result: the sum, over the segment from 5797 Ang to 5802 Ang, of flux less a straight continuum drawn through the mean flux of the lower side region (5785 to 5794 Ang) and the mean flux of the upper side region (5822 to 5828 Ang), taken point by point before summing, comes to 1.47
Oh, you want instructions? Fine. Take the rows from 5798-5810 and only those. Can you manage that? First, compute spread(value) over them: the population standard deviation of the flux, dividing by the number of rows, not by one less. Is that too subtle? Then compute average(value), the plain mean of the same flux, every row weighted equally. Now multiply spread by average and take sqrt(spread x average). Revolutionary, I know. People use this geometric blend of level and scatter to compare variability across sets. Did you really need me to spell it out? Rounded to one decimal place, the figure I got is 1.5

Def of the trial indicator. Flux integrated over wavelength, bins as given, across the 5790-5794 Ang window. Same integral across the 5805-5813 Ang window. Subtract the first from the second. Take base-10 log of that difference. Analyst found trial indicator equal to 1.38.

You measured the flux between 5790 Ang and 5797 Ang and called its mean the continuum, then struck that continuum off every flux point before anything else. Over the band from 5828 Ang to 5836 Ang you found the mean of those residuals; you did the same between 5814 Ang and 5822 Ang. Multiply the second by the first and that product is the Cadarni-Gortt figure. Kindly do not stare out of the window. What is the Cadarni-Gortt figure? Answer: 0.22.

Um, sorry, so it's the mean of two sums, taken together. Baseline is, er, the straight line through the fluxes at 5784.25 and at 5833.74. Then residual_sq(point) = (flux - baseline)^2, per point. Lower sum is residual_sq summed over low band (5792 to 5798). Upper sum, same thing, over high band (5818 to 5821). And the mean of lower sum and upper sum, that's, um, 4.2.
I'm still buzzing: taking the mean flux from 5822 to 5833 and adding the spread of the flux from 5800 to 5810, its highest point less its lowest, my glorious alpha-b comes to 6.7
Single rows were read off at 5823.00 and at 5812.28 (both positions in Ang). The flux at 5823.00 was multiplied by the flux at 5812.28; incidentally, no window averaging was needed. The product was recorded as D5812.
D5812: 32.3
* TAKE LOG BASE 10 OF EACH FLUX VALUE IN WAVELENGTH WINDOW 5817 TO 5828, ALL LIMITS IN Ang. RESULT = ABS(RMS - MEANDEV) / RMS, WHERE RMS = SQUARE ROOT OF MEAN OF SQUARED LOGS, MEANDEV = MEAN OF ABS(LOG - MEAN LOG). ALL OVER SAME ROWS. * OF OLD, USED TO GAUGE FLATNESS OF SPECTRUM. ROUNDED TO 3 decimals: 0.952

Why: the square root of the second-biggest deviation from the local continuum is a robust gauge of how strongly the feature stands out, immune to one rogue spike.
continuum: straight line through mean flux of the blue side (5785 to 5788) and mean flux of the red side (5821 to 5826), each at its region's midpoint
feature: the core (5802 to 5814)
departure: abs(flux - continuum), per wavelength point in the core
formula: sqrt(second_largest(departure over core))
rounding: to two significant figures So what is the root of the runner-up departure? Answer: 0.93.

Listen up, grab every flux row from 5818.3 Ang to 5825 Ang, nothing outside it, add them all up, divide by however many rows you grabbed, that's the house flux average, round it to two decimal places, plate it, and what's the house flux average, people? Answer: 6.09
